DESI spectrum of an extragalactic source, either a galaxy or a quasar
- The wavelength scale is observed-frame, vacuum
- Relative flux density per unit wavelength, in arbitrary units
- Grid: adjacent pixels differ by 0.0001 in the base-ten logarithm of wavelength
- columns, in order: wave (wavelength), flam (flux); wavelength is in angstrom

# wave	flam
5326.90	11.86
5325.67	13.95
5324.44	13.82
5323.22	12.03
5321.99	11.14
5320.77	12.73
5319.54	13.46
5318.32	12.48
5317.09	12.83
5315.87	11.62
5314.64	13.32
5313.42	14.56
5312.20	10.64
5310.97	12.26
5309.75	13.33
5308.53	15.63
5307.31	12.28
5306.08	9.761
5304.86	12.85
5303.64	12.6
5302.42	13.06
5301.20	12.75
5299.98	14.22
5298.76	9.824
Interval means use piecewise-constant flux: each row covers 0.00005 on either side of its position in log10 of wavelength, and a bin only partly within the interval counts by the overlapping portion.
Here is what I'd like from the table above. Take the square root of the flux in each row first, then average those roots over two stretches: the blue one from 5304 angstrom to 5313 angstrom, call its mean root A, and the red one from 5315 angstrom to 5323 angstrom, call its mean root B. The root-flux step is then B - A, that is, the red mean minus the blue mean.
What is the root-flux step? 0.00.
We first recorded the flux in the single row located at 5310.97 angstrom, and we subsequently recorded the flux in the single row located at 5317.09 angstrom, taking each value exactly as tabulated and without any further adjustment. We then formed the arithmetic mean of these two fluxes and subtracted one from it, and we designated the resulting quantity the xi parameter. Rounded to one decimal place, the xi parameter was 11.5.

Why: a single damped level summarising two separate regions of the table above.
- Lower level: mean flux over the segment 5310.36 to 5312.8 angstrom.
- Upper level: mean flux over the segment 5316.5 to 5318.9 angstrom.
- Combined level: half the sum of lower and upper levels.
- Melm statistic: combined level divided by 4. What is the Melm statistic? 3.01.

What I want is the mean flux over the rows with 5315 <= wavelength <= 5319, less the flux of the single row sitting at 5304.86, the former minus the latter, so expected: -0.5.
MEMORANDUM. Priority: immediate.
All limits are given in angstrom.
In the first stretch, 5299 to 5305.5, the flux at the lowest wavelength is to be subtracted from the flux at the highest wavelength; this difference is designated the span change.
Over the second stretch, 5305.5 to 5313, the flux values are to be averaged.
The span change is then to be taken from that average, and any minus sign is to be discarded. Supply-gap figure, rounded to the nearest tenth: 13.7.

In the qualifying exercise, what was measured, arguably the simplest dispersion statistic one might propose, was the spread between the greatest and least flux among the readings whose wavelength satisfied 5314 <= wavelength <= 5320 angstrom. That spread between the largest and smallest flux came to 1.8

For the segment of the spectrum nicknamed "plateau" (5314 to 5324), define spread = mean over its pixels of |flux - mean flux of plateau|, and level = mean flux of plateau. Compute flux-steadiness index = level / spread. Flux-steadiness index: 19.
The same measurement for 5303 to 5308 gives 11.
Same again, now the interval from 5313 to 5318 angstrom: 15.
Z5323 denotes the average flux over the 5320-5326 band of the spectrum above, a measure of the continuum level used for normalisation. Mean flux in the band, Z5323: 12.7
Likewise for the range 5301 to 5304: 12.8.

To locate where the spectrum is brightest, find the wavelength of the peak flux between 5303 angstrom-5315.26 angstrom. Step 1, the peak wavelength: 5308.53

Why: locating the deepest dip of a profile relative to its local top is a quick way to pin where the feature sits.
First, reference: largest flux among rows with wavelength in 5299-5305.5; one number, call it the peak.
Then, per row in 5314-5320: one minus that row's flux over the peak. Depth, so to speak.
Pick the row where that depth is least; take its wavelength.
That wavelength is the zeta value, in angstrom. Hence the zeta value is 5319.54 angstrom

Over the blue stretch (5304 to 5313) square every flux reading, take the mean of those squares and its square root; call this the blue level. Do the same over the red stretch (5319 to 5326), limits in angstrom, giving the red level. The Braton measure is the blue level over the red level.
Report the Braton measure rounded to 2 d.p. 0.97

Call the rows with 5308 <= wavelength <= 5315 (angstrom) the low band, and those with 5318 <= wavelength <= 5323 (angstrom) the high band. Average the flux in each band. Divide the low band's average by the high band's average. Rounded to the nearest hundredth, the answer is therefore 1.07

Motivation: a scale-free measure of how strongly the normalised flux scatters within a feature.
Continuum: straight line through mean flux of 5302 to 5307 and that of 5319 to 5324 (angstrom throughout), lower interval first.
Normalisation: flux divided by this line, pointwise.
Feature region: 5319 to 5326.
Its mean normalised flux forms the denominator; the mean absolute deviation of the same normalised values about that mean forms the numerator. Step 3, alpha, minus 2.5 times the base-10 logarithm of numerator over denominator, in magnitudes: 2.91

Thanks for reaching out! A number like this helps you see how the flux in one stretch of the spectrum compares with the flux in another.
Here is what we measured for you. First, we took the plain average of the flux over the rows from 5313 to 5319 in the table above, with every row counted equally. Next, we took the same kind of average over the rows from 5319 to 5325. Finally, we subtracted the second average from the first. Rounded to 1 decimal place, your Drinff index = 0.3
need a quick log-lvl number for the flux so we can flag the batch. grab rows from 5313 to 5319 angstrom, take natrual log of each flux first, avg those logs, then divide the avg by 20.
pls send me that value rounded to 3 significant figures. 0.128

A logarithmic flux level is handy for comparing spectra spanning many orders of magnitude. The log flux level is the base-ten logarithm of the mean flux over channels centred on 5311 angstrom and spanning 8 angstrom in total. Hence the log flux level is 1.12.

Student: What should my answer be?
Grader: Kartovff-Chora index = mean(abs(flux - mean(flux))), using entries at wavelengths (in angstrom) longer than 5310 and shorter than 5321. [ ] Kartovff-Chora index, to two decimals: 0.80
